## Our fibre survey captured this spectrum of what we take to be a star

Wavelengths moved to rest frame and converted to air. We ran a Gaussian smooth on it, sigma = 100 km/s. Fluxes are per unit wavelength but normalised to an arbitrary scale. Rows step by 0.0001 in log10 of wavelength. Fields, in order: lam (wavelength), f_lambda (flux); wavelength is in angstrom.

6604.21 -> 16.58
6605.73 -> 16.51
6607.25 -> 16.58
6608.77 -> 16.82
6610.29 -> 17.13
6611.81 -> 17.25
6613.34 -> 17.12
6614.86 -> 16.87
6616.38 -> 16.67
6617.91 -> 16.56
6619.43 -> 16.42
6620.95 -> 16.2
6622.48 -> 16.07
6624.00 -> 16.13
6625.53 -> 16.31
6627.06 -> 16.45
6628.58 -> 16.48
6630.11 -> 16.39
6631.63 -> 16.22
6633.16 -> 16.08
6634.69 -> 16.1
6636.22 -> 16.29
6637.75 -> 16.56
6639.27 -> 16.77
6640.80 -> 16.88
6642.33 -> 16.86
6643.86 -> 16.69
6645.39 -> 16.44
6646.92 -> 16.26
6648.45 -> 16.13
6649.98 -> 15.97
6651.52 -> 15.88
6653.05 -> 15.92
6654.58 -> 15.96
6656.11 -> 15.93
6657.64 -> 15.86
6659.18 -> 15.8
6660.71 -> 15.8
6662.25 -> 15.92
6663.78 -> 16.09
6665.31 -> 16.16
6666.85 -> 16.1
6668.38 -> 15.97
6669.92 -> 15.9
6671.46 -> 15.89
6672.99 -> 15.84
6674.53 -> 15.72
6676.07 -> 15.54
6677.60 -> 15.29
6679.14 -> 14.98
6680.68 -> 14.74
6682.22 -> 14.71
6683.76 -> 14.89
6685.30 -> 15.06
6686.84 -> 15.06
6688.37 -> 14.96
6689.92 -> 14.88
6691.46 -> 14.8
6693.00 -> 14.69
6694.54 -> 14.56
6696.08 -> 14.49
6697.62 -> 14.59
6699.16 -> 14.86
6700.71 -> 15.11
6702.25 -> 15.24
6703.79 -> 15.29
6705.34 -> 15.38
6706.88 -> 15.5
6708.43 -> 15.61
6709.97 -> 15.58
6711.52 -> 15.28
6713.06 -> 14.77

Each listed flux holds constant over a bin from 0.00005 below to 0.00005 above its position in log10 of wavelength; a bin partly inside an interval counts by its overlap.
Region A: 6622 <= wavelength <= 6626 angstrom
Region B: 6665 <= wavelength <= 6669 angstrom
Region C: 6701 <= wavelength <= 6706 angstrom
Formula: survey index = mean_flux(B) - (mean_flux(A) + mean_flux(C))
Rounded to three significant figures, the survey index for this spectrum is -15.4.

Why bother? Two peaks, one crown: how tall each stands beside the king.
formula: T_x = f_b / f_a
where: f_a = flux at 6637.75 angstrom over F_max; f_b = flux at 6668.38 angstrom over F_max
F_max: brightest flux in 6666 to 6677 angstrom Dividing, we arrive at 0.96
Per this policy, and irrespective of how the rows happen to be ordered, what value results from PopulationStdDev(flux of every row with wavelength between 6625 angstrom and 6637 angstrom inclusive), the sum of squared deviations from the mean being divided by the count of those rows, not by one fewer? 0.14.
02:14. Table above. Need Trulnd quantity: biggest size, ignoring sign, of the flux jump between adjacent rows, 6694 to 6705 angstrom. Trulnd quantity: 0.270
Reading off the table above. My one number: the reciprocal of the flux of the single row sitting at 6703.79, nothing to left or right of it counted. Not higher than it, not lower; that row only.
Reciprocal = 0.0654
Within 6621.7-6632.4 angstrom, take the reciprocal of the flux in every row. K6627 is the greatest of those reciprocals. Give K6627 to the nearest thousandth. 0.062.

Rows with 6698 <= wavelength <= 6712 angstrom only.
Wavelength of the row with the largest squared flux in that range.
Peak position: 6708.43 angstrom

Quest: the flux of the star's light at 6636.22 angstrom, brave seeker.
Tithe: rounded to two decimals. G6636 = 16.29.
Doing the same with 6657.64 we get 15.86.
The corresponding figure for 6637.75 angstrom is 16.56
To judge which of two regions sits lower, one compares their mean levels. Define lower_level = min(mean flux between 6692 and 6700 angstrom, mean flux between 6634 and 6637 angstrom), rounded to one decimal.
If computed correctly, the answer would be 14.6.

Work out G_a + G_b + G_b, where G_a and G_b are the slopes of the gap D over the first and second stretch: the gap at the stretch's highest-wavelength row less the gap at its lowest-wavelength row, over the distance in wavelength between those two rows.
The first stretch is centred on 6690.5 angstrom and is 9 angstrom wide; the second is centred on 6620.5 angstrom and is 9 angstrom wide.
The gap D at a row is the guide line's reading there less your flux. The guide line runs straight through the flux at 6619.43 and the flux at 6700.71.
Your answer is 0.16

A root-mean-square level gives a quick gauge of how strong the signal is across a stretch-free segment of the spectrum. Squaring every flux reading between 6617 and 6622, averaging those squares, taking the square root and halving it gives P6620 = 8.2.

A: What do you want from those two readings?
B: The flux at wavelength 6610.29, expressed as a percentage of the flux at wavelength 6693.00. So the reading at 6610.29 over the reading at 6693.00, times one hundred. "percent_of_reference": 117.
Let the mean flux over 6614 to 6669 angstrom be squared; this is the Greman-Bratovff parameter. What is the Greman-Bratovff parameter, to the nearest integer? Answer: 264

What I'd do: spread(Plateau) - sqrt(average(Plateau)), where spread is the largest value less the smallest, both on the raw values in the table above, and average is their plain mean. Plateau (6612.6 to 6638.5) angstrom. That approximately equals -3.0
